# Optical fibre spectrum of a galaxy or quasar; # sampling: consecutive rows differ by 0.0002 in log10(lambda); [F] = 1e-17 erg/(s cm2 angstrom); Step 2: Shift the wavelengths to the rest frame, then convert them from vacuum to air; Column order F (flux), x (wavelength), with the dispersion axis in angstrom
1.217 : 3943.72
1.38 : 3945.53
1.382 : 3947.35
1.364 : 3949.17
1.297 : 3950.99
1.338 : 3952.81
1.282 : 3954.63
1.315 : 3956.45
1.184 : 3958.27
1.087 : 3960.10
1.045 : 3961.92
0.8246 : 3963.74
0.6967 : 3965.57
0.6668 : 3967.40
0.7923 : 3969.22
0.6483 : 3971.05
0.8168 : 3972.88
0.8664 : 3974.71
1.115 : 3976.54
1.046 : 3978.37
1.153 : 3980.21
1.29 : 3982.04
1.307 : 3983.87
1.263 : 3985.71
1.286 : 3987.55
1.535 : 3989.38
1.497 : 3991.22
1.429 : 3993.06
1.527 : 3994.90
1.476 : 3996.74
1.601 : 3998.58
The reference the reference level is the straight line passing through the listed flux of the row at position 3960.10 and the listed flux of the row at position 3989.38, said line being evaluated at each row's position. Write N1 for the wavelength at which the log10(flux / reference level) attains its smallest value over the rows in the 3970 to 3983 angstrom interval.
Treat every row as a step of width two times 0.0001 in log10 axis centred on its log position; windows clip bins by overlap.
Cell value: 3971.05 angstrom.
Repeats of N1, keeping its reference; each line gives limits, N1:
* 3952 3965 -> 3963.74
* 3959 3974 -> 3971.05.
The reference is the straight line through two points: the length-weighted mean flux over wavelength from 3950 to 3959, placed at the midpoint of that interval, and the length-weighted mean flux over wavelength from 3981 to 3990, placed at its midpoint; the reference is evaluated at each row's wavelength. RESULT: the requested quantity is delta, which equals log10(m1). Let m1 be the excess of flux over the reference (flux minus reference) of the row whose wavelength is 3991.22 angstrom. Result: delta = -0.79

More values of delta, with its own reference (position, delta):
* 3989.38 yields -0.69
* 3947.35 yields -0.98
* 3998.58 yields -0.59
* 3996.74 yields -0.88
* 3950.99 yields -1.82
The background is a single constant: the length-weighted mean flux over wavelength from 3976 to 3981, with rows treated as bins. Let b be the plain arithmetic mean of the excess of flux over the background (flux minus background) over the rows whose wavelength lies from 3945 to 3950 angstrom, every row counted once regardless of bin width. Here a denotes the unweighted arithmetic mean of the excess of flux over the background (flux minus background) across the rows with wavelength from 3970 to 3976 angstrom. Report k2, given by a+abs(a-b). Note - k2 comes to 0.3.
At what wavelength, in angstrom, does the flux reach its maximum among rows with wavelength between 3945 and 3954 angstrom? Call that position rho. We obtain 3947.35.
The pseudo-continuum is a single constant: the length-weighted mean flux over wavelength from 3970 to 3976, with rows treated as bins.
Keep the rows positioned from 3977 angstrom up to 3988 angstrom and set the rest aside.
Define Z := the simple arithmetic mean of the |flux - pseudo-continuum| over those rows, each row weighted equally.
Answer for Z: 0.4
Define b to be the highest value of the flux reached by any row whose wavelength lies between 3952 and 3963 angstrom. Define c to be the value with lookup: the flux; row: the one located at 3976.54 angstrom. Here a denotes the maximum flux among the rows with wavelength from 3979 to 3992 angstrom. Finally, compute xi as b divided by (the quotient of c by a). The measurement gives 1.8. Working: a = 1.535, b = 1.338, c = 1.115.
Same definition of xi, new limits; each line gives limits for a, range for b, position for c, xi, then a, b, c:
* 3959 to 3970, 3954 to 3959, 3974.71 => 1.6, 1.087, 1.315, 0.8664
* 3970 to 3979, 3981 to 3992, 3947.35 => 1.2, 1.115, 1.535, 1.382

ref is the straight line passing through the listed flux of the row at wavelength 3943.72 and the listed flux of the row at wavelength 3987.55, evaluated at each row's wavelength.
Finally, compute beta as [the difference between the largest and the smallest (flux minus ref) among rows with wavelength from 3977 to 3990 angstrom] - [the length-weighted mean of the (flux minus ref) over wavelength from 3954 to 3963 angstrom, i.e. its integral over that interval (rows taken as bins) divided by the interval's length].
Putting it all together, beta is 0.54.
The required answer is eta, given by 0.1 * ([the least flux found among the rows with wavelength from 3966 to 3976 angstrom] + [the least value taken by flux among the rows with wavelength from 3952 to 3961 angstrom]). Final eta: 0.174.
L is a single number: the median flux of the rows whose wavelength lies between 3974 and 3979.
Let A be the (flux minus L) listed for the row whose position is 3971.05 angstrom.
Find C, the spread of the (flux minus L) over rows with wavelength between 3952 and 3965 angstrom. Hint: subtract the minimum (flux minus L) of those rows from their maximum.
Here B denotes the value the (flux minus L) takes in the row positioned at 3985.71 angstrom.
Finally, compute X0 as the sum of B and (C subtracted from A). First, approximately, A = -0.4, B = 0.2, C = 0.51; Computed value -0.69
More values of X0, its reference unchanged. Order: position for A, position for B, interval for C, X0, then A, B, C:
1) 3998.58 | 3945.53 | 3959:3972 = 0.45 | 0.6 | 0.3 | 0.44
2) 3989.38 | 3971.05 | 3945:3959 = -0.11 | 0.5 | -0.4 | 0.20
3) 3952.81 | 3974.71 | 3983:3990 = -0.16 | 0.3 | -0.2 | 0.27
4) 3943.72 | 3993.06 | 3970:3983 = -0.09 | 0.2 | 0.4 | 0.64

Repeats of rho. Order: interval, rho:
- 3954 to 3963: 3956.45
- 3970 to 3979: 3976.54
